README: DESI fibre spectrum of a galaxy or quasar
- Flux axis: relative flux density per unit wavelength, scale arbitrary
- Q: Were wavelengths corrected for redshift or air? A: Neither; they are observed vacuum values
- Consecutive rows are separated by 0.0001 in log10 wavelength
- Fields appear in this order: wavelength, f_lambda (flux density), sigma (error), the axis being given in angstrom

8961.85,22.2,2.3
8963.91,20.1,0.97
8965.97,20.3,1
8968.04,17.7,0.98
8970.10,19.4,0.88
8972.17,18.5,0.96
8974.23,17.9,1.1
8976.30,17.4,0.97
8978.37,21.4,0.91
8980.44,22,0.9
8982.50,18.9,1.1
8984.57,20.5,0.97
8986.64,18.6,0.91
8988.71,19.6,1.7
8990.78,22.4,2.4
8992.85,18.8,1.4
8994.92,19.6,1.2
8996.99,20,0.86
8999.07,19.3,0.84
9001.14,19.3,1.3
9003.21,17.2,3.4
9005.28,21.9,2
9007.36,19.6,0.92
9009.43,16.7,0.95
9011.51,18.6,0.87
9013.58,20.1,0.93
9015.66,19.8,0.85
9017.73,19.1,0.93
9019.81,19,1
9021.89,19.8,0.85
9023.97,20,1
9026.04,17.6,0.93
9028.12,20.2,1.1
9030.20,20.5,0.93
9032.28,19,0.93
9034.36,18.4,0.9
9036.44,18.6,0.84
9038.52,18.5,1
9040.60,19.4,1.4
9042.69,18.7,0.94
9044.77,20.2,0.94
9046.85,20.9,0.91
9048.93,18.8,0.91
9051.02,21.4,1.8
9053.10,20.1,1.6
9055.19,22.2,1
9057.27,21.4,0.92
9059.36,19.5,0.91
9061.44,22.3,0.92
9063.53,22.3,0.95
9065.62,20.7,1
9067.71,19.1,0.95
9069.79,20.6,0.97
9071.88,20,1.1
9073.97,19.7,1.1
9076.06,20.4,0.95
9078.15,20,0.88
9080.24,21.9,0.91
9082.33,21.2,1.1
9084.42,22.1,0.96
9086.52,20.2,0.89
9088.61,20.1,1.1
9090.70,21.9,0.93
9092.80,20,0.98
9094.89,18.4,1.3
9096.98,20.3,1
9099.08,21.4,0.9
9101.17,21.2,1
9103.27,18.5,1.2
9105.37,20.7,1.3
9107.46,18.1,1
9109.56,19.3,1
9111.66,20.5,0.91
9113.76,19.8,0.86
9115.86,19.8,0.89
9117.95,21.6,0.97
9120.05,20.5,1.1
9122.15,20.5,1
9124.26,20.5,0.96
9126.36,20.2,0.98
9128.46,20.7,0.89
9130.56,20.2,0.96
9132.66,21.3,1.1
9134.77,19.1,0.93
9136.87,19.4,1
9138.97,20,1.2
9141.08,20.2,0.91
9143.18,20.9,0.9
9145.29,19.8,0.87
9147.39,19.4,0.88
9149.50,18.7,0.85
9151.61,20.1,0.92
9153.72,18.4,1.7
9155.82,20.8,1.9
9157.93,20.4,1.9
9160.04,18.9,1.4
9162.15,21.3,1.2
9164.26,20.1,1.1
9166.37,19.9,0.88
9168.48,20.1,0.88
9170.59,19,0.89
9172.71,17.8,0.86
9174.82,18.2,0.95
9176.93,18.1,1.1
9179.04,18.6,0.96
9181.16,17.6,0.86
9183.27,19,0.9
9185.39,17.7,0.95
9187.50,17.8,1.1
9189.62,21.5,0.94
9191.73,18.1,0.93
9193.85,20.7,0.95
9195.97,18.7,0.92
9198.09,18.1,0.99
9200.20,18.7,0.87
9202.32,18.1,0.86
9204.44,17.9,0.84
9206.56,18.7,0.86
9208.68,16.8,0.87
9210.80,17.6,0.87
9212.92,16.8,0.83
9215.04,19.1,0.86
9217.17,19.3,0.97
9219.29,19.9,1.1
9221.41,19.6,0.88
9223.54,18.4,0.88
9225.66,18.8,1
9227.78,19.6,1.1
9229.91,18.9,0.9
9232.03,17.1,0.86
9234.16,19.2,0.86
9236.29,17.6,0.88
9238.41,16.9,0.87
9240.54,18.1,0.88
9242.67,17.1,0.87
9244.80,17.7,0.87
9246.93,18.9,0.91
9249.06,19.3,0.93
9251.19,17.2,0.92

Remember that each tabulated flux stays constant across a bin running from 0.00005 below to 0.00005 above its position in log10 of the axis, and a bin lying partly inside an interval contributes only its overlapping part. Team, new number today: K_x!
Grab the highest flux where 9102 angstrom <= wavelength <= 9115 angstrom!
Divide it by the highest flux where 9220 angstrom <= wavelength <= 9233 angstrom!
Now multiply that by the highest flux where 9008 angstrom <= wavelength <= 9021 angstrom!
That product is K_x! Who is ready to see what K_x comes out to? 21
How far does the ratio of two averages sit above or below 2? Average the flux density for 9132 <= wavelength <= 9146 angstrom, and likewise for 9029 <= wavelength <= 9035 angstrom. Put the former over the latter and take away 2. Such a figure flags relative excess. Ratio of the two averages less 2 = -0.96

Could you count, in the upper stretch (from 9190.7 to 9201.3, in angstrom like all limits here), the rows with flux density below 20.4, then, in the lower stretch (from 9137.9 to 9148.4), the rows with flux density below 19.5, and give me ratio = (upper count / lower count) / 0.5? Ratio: 8.0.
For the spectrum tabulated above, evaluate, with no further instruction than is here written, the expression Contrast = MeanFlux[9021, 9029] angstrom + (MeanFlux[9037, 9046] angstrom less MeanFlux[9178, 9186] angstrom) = 20.4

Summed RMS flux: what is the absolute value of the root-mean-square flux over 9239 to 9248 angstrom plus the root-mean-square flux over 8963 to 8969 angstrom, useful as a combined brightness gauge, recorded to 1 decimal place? 37.4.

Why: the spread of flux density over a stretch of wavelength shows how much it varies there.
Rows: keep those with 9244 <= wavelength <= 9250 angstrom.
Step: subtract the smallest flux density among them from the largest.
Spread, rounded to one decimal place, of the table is 1.6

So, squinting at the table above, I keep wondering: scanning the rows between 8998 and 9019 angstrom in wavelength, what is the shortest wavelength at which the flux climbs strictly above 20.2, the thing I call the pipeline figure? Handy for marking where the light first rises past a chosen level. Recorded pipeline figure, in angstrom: 9005.28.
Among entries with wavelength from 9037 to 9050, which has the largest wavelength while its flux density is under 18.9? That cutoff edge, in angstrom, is 9048.93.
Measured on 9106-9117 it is 9107.46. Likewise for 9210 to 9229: 9225.66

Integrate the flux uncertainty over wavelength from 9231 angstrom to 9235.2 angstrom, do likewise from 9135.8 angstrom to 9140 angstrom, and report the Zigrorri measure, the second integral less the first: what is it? 1.0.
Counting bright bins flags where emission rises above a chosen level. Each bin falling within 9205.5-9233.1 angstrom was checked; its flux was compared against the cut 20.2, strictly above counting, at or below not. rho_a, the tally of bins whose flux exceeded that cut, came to 0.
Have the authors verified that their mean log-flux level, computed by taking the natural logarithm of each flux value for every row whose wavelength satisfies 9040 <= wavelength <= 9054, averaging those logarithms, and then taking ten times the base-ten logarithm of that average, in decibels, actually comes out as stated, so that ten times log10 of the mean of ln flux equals 4.76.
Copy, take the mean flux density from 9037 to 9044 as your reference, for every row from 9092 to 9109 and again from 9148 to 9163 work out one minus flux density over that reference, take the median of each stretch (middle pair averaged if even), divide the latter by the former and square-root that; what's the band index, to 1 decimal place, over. 1.0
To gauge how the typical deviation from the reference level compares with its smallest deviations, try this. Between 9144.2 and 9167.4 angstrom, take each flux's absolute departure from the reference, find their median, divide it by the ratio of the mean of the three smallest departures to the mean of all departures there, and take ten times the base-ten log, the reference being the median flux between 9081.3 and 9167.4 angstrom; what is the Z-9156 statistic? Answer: 5.3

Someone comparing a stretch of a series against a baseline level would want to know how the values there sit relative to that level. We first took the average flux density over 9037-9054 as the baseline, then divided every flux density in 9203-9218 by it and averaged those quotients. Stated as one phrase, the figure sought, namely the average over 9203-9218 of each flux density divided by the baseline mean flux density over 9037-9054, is 0.91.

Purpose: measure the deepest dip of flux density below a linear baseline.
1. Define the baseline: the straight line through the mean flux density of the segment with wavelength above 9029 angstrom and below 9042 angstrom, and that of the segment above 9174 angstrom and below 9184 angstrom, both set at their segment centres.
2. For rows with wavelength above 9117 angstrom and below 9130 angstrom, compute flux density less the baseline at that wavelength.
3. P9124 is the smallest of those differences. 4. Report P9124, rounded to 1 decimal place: 1.6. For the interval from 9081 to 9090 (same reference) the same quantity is 1.3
